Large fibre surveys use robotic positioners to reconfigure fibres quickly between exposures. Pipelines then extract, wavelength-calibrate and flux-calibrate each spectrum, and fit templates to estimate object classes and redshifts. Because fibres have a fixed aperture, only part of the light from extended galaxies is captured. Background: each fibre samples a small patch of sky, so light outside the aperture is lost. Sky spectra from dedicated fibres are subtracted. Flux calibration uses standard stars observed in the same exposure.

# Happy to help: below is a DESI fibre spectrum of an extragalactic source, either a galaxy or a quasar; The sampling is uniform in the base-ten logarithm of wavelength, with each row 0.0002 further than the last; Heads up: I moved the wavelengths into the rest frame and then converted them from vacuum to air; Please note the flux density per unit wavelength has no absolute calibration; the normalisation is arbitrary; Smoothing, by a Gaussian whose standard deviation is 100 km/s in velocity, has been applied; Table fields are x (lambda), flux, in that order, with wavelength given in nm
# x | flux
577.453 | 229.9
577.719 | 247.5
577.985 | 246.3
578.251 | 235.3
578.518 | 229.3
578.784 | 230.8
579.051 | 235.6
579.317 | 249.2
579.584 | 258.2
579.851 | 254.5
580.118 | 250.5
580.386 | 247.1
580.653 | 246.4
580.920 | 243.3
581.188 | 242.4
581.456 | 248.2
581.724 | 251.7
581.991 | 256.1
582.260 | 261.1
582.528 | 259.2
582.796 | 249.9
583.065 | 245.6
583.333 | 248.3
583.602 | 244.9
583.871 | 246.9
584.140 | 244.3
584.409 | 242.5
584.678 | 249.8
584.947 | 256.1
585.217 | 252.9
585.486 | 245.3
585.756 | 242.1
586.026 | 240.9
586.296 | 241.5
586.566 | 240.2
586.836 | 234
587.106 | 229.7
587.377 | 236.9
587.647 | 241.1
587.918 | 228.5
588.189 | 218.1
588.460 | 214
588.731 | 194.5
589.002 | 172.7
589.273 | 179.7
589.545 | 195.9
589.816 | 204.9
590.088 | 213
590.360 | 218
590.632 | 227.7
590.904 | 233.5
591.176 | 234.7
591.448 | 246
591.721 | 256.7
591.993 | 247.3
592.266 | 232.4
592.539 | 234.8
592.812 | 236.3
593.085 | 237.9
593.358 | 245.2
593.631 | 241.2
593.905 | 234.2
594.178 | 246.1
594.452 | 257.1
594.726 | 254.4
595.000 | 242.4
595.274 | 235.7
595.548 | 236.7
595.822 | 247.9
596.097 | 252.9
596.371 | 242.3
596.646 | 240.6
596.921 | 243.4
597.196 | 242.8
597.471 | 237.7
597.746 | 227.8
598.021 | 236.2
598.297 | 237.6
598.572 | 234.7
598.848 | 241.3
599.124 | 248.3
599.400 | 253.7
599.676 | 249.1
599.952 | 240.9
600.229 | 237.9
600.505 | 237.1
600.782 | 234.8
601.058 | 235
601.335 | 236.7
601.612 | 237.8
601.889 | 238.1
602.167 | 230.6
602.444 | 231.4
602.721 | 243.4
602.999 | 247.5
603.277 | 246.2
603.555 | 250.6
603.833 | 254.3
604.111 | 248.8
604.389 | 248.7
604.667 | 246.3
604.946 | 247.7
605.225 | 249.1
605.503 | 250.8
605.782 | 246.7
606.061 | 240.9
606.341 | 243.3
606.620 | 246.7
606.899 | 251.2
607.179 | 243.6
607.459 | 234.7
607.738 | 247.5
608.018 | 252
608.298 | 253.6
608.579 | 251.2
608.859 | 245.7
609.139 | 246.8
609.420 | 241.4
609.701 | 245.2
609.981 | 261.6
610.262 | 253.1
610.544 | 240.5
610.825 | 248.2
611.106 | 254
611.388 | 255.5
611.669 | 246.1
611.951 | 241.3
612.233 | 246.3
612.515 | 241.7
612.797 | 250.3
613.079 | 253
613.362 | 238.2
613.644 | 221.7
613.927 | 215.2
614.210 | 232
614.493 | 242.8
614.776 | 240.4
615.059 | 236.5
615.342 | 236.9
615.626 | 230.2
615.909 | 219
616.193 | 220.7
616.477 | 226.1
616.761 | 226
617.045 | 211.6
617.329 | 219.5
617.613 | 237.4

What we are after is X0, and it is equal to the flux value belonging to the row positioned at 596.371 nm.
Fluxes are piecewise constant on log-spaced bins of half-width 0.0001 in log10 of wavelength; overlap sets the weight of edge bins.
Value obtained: 242.3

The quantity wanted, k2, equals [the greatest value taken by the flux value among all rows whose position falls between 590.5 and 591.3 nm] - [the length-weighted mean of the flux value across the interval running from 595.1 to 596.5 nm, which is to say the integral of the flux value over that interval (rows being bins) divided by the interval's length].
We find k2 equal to -8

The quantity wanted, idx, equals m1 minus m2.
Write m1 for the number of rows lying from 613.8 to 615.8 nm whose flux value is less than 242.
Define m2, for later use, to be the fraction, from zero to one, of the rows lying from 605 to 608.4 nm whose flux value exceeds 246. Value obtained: 5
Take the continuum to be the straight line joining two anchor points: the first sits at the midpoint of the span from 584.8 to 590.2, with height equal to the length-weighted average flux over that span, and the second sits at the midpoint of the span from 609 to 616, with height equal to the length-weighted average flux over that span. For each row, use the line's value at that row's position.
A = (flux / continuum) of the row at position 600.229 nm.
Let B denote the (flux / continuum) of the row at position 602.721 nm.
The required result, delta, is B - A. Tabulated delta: 0.02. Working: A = 1.02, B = 1.04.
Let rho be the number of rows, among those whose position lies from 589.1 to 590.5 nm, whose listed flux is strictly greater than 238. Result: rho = 0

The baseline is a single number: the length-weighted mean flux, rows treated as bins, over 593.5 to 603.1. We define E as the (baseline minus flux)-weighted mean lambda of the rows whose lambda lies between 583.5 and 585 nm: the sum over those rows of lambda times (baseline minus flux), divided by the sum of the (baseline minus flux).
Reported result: 584.49 nm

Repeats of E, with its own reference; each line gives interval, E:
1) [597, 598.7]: 598.04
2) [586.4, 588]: 587.36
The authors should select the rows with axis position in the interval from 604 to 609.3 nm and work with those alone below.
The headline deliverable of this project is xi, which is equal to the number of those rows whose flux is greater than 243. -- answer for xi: 17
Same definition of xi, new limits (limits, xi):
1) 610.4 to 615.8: 7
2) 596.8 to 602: 4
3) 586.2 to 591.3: 0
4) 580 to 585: 17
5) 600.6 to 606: 12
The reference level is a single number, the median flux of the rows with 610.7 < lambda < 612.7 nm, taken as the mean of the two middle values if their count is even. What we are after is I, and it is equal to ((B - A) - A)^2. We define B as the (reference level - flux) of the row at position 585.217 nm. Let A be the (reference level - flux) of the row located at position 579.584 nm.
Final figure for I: 296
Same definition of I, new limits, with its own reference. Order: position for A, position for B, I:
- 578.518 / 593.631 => 835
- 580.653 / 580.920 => 10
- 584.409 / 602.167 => 66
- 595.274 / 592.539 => 94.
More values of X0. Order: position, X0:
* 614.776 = 240.4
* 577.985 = 246.3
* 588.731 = 194.5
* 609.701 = 245.2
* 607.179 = 243.6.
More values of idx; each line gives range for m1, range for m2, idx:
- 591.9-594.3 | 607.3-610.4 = 5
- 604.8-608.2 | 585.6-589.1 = 2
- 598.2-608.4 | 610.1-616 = 15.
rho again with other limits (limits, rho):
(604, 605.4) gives 5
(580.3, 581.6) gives 5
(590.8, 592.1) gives 3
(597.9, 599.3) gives 2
